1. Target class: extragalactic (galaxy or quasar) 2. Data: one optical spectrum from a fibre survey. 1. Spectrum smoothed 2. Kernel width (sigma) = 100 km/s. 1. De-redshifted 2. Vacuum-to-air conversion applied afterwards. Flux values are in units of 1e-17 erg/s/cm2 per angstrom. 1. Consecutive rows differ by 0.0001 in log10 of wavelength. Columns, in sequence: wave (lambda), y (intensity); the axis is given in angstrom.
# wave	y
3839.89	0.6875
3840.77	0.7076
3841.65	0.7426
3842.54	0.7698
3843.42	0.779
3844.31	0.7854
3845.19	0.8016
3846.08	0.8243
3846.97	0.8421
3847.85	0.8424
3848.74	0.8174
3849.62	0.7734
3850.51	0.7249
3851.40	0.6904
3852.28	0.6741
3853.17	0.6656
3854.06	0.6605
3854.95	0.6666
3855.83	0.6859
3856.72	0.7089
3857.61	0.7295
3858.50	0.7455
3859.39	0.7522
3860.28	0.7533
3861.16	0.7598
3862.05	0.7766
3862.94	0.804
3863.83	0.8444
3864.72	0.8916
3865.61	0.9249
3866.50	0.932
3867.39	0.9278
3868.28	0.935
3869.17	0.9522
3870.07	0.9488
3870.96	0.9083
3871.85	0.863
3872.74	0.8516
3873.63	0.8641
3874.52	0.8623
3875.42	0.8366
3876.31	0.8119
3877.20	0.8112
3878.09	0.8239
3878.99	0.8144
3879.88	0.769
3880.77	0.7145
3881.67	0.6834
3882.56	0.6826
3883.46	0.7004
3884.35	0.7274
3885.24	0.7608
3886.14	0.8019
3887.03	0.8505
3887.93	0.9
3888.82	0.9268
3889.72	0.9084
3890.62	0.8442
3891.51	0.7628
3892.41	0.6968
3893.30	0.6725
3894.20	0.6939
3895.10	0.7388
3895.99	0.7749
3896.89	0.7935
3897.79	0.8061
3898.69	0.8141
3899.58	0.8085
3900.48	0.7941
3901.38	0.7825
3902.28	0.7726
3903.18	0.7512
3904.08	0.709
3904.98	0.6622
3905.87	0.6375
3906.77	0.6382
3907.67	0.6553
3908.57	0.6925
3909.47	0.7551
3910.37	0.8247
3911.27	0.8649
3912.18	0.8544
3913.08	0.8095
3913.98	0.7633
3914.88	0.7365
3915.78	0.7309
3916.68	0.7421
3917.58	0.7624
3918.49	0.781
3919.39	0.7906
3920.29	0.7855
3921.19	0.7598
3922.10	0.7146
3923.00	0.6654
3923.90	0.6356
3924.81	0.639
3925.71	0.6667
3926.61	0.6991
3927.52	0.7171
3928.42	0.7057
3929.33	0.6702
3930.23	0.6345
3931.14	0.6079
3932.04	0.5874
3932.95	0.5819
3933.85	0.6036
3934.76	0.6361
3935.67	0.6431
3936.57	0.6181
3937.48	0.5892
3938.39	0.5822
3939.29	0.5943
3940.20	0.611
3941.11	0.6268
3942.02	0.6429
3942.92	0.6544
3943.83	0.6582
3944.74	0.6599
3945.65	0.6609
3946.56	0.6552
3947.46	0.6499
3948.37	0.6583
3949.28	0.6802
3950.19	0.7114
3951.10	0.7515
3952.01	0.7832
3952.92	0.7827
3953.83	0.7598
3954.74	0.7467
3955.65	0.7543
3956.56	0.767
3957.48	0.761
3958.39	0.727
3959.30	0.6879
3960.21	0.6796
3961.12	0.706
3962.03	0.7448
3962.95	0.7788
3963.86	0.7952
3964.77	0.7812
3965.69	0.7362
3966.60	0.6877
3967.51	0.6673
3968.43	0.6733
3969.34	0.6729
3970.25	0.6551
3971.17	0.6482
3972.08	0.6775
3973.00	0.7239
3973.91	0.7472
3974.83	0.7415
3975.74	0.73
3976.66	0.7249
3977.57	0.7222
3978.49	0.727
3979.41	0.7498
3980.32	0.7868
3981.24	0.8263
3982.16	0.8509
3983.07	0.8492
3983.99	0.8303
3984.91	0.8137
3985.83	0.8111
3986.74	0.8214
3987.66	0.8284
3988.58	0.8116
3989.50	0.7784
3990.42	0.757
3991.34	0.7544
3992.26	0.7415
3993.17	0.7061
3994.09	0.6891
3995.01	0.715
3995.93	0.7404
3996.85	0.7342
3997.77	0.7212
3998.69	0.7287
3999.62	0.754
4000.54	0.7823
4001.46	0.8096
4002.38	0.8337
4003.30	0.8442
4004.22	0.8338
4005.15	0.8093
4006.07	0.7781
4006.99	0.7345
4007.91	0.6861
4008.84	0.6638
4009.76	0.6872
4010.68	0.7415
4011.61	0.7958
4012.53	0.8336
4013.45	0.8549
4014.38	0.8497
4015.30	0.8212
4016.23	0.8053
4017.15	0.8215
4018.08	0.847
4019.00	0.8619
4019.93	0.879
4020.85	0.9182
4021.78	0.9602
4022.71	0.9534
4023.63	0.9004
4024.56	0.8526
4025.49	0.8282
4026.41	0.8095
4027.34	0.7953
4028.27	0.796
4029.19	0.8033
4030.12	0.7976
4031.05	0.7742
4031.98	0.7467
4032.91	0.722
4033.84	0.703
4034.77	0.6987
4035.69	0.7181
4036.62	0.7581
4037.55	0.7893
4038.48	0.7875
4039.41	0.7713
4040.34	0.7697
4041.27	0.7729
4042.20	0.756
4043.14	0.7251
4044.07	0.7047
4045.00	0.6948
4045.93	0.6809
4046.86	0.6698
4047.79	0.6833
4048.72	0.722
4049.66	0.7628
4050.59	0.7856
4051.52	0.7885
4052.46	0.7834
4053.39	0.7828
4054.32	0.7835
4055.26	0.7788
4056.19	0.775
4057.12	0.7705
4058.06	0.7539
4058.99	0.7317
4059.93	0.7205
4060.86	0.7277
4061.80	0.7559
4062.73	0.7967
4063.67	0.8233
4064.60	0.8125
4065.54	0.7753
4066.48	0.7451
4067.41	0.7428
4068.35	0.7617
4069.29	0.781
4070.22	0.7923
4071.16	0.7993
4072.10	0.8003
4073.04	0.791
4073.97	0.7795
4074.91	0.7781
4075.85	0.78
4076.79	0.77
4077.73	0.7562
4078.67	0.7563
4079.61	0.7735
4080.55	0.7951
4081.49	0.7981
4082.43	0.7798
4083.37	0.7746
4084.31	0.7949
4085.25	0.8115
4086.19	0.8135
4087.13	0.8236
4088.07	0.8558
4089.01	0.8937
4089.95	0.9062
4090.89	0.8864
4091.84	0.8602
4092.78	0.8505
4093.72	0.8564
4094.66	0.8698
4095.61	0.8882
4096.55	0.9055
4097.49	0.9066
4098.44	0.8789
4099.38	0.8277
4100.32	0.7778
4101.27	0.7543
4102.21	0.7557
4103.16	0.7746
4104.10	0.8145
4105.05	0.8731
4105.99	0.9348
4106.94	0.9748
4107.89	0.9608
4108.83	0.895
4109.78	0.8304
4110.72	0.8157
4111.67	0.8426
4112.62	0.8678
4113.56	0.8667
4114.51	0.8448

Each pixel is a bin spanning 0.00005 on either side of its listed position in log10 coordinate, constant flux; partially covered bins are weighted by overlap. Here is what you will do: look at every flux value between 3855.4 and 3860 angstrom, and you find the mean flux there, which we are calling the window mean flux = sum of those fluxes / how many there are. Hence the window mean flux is 0.724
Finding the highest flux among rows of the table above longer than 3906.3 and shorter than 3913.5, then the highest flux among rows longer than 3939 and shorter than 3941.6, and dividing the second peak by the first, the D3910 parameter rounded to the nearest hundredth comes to 0.72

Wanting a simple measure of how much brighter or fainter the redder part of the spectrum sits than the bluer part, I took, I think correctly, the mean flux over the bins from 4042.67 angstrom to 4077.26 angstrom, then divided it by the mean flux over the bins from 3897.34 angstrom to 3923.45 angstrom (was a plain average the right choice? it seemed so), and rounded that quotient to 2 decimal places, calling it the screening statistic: 1.01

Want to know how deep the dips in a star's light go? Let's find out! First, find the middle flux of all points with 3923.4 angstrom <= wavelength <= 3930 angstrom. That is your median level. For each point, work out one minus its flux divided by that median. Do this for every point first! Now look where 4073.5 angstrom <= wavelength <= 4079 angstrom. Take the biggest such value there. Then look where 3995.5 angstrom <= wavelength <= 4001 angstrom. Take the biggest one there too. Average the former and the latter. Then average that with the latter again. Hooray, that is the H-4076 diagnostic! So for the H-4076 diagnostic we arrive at -0.09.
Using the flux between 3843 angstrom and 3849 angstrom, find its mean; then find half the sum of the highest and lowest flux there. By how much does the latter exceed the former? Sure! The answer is -0.002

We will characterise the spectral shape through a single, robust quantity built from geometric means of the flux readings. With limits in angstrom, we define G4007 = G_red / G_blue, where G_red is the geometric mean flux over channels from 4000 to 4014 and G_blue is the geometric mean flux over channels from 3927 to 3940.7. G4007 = 1.24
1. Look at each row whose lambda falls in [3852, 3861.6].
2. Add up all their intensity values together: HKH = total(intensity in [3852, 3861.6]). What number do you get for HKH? 7.8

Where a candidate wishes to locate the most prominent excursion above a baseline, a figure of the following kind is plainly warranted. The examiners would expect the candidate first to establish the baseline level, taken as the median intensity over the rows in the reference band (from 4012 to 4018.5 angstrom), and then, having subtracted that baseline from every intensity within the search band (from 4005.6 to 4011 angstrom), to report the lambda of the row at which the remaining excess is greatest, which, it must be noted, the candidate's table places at 4006.07 angstrom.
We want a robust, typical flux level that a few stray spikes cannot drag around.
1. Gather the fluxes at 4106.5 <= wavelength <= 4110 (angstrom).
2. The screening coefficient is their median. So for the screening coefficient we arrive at 0.93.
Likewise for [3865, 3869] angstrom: 0.93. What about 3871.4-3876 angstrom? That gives 0.86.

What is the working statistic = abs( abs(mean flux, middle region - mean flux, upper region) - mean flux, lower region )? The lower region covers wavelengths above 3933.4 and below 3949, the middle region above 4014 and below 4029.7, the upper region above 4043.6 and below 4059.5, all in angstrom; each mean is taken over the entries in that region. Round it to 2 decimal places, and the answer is 0.52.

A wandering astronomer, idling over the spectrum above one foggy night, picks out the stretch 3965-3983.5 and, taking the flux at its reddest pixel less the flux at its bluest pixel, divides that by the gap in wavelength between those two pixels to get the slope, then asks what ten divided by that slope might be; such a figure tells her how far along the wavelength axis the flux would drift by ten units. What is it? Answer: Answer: 1538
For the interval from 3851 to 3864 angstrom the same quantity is 807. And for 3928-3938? -778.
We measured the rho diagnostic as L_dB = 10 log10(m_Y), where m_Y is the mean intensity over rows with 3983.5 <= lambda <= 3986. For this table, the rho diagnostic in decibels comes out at -0.9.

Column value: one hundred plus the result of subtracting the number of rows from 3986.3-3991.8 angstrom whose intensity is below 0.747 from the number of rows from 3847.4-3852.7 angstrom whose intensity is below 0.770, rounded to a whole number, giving 103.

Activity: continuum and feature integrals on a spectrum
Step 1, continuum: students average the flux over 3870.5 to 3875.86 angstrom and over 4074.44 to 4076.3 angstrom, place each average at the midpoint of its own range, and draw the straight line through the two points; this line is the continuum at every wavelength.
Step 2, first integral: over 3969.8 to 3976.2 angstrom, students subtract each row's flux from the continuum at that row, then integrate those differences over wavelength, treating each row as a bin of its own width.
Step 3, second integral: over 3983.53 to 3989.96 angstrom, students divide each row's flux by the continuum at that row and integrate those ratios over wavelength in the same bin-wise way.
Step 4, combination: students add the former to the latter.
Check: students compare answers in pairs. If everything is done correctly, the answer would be 7.16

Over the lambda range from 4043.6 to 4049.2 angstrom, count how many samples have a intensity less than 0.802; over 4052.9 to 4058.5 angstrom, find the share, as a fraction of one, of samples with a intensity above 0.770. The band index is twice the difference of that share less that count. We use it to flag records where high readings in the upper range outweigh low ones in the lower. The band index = -10.3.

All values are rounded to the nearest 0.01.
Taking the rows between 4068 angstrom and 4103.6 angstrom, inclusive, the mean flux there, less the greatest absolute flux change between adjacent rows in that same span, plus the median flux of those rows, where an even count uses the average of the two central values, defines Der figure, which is 1.56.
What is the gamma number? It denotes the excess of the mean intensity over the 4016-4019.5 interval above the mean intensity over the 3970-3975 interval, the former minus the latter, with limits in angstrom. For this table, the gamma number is 0.14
